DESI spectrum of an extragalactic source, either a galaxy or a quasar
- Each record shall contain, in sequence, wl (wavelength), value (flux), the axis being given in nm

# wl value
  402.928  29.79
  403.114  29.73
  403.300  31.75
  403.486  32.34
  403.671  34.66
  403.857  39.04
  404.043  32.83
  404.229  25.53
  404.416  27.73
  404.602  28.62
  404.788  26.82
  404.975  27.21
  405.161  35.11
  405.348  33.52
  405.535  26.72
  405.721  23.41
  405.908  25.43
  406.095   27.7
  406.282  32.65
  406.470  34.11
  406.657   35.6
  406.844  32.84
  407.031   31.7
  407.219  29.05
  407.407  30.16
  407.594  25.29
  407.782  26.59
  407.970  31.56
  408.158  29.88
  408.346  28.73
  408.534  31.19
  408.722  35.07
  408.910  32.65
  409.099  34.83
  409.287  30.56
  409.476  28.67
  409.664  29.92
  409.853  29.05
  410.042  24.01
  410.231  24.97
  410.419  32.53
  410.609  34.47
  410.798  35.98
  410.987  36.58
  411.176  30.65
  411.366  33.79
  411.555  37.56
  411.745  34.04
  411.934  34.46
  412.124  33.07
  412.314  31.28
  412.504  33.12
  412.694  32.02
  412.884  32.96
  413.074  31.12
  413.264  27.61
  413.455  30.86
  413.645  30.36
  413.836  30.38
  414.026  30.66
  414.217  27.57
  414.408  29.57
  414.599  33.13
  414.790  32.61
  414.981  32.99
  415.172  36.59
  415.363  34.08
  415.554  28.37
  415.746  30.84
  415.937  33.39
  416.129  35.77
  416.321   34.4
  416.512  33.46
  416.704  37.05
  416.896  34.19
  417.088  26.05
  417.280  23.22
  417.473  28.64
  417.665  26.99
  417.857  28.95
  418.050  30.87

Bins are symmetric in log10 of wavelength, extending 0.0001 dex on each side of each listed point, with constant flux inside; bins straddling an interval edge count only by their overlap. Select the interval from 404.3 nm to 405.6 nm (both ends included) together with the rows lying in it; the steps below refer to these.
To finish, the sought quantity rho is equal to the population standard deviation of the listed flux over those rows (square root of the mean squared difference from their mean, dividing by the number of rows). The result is 3.2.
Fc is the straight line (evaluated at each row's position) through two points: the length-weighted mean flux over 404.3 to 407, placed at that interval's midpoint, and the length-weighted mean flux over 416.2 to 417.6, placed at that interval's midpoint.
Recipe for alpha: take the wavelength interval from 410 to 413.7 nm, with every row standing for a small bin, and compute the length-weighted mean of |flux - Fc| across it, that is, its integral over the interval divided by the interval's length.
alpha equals 3.08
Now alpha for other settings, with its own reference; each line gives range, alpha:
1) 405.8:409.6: 2.56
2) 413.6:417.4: 2.95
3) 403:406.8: 3.63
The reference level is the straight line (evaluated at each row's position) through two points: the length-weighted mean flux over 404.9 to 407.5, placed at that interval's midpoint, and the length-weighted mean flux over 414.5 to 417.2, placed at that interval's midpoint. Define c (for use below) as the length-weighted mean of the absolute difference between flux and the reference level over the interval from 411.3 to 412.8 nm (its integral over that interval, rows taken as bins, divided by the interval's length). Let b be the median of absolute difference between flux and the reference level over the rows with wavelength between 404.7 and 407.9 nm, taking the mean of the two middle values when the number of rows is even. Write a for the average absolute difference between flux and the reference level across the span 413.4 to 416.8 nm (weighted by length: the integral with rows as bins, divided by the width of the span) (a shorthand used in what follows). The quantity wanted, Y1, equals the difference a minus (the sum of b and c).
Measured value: -3.2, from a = 2.0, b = 3.36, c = 1.9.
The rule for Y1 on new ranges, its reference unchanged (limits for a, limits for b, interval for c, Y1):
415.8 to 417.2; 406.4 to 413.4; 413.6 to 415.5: -1.7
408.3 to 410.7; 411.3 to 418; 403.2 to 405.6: -2.9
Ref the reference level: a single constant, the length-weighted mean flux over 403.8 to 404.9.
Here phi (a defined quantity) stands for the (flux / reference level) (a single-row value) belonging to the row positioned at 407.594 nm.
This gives 0.85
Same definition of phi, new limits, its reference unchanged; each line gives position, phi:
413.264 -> 0.93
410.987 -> 1.23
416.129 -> 1.20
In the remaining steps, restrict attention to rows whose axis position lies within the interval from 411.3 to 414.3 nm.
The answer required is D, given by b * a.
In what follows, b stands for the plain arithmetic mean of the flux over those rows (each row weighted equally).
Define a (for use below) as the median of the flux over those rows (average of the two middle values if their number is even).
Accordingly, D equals 1011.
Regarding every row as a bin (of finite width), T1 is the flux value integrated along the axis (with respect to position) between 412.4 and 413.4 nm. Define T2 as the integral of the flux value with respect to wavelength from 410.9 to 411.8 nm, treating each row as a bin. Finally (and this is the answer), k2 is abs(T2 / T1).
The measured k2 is 0.99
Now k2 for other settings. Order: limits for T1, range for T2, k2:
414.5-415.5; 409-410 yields 0.90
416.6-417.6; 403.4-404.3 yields 1.00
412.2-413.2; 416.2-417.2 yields 1.03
